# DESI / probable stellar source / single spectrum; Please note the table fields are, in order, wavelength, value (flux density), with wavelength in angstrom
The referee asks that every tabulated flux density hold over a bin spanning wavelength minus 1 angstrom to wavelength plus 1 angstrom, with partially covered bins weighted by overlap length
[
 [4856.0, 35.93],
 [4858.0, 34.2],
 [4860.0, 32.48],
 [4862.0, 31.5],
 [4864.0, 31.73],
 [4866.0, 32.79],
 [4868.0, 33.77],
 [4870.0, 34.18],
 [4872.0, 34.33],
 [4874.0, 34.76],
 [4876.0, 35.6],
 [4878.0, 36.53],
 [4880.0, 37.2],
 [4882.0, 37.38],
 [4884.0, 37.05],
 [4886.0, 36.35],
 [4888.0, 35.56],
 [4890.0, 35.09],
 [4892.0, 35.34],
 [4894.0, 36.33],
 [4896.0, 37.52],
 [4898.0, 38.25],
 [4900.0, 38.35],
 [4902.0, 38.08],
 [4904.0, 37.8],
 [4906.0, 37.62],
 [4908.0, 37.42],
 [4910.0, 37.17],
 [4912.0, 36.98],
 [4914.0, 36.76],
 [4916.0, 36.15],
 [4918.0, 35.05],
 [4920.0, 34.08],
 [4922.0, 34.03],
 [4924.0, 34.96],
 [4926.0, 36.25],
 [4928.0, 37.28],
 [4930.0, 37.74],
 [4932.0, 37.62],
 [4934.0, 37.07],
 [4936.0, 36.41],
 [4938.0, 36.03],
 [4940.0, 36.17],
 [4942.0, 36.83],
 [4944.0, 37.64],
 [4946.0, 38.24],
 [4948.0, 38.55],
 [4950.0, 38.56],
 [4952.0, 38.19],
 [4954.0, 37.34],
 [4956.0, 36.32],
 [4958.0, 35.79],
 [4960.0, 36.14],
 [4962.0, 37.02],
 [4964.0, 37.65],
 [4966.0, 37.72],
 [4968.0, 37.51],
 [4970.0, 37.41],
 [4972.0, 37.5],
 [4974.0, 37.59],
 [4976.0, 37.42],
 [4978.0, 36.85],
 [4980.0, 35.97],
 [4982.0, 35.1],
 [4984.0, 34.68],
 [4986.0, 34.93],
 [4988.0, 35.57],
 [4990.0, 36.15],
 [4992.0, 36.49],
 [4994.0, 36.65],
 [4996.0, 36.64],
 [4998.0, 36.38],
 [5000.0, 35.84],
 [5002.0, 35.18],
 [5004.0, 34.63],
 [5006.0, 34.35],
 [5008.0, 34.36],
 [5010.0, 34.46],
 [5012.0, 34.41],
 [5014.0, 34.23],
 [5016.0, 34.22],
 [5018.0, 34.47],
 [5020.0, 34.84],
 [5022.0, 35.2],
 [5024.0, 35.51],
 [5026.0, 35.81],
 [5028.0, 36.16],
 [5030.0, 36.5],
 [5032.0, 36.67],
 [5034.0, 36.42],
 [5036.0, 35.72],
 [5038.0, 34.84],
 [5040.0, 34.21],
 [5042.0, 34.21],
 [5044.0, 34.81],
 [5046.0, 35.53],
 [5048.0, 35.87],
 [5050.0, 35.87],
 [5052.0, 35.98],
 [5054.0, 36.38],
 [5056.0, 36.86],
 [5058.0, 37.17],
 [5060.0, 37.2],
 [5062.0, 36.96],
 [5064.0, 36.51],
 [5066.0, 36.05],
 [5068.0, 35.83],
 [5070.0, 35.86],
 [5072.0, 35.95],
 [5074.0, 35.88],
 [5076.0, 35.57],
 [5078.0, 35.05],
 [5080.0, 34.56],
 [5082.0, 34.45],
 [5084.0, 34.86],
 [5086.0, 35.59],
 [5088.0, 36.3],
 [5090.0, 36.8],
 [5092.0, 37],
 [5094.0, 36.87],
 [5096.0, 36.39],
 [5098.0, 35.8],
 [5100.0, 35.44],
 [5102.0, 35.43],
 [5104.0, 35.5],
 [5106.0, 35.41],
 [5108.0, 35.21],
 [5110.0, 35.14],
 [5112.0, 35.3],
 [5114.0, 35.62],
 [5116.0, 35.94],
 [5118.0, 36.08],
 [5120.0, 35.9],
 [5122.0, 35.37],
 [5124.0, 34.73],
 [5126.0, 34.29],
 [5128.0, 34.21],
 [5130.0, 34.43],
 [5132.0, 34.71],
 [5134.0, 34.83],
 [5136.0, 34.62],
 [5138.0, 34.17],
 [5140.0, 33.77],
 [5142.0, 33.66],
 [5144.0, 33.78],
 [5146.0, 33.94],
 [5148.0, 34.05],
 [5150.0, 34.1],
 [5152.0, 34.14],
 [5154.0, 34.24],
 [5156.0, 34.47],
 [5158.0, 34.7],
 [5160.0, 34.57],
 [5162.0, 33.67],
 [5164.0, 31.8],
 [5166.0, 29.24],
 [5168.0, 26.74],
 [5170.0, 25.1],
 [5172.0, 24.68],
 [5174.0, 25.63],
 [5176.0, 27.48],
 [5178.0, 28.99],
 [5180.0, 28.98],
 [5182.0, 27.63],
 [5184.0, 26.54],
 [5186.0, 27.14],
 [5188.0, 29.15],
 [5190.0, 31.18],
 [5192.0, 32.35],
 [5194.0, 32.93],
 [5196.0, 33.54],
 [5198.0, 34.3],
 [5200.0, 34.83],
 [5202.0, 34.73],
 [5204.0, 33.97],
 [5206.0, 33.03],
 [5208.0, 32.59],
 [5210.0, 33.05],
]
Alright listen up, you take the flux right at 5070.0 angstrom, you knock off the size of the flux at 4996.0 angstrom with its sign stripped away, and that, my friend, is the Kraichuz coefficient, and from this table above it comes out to -0.8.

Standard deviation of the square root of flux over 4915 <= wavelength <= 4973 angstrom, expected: 0.10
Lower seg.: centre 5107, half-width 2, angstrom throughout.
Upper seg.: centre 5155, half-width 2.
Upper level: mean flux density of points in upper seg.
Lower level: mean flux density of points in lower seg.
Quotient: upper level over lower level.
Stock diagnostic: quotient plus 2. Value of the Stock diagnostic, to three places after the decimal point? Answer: 2.973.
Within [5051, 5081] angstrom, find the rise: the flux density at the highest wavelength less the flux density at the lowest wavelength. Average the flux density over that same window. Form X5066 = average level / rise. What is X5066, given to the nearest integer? -25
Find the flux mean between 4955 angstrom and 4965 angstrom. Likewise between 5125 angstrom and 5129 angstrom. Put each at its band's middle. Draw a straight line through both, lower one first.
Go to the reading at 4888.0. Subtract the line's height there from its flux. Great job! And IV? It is -2.03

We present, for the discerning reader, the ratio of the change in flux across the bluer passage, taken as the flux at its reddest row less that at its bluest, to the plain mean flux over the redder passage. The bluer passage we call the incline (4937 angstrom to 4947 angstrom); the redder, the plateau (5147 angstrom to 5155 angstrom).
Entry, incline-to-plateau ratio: 0.06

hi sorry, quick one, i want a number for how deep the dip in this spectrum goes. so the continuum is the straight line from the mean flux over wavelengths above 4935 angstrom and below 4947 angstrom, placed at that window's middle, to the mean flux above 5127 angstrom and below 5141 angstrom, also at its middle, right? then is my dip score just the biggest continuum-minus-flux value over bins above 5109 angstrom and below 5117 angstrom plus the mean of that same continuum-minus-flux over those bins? -1.3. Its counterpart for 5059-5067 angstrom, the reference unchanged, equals -2.2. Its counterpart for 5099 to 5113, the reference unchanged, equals -1.0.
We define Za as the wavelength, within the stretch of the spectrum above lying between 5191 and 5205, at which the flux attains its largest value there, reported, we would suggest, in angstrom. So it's 5200.0 angstrom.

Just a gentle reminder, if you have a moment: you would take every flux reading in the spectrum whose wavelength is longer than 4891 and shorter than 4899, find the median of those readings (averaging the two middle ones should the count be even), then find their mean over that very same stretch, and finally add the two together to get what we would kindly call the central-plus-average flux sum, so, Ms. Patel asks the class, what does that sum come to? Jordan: 74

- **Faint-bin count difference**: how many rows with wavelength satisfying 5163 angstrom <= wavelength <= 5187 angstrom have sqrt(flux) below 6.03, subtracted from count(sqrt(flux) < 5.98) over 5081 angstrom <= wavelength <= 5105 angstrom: -6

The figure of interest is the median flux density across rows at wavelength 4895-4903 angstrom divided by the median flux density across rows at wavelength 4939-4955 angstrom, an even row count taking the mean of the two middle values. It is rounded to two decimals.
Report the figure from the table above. 1.01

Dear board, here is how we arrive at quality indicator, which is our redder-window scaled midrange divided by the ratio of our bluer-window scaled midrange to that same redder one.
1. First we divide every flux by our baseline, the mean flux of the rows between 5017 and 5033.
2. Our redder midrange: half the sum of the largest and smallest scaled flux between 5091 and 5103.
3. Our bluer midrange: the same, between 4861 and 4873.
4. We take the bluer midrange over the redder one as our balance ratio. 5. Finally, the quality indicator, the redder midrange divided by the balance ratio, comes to 1.12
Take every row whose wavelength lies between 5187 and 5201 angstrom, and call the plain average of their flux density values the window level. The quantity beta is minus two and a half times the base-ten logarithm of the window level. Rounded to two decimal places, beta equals -3.78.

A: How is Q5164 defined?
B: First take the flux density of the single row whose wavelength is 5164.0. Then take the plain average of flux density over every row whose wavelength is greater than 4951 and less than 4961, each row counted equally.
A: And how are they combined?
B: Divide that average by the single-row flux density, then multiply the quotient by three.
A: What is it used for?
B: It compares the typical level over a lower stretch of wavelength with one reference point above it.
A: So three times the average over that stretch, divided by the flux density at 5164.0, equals 3.5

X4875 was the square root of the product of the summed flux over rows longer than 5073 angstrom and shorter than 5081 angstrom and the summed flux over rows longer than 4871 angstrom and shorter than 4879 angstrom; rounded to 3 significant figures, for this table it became 141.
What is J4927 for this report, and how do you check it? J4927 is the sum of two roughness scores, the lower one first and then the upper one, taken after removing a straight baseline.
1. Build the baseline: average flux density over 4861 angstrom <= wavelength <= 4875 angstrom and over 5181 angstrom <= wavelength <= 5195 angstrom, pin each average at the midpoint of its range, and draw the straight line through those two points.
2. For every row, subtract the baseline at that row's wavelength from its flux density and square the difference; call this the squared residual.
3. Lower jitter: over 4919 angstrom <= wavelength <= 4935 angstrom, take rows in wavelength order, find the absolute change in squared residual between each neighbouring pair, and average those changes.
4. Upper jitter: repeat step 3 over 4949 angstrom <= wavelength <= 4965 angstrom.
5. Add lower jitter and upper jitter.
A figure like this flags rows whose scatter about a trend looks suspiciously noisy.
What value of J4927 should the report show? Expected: 10.6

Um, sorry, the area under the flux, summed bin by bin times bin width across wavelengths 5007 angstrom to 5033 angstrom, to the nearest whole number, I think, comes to 914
